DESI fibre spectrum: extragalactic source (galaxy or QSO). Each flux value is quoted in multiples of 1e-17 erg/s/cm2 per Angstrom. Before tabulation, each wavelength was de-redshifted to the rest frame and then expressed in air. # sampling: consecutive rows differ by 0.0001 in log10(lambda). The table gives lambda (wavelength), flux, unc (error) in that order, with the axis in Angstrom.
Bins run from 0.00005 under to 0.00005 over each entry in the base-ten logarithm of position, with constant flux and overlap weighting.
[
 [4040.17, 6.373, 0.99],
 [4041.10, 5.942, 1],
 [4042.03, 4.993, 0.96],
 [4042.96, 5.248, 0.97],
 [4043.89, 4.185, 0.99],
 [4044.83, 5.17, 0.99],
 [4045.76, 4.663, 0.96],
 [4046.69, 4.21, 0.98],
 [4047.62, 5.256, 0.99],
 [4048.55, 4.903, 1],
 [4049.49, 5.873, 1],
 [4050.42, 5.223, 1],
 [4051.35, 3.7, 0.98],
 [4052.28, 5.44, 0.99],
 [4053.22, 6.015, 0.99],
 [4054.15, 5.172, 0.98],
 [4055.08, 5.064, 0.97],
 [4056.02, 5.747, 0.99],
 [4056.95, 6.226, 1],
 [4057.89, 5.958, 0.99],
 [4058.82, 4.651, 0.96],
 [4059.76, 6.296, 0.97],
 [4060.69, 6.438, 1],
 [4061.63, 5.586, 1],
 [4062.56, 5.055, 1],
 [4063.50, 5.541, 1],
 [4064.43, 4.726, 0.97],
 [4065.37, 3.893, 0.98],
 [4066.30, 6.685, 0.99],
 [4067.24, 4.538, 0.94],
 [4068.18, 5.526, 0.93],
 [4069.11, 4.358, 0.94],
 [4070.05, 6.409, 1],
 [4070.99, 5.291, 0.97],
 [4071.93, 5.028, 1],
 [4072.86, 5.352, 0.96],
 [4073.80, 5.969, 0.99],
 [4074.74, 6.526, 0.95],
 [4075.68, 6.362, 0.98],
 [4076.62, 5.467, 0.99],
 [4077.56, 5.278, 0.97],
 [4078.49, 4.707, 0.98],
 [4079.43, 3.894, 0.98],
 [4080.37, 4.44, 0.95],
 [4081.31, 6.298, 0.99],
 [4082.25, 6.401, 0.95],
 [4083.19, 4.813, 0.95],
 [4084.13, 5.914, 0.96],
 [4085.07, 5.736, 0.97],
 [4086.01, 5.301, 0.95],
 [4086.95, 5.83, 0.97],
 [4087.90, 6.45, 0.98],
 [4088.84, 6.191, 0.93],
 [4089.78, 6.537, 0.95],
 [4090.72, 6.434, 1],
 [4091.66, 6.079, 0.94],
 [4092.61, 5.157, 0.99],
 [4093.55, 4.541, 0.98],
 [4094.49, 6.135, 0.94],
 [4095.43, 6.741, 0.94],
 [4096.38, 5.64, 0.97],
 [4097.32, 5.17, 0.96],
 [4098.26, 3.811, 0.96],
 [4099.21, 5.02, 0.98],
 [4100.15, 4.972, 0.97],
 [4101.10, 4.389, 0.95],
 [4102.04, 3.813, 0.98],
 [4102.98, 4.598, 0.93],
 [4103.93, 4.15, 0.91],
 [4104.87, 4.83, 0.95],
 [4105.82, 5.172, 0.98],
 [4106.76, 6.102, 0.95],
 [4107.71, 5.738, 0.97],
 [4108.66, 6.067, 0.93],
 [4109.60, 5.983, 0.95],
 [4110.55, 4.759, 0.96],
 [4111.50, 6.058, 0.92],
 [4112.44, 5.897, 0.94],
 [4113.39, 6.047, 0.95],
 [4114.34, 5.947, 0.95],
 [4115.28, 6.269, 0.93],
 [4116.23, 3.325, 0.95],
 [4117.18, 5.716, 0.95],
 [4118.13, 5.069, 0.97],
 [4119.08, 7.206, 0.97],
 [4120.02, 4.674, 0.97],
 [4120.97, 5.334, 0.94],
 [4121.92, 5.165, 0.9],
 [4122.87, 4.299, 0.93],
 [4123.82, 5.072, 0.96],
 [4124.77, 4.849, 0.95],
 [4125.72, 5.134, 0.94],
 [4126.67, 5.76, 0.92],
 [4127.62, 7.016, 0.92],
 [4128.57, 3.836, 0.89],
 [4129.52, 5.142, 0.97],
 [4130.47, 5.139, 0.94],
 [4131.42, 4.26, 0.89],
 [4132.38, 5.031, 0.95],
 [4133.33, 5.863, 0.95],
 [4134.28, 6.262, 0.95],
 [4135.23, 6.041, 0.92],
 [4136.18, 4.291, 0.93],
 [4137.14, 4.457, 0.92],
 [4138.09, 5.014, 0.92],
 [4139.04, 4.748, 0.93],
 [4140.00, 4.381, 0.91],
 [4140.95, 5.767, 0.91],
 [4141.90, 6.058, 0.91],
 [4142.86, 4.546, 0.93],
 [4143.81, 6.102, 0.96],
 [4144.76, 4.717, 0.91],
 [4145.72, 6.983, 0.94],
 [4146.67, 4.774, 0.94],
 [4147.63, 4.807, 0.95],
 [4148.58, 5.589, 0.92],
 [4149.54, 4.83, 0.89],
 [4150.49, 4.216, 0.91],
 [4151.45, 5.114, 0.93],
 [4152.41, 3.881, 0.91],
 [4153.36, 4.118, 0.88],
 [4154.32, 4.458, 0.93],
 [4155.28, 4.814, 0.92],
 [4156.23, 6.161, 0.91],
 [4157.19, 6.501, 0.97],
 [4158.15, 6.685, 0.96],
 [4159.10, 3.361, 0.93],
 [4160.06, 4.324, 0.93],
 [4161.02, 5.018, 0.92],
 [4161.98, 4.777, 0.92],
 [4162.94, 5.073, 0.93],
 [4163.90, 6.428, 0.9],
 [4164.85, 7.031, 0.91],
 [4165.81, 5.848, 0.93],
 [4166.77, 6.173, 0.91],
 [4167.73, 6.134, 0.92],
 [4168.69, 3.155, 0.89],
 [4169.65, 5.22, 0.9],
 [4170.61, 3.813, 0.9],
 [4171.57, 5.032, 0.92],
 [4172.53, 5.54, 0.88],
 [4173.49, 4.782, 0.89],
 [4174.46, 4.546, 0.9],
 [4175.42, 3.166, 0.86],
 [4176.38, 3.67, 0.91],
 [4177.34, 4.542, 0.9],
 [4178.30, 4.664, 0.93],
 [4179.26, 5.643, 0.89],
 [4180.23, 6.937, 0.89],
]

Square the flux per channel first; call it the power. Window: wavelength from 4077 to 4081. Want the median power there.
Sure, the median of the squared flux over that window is 21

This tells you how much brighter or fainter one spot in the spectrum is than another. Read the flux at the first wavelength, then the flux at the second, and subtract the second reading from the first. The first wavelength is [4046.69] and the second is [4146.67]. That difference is -0.6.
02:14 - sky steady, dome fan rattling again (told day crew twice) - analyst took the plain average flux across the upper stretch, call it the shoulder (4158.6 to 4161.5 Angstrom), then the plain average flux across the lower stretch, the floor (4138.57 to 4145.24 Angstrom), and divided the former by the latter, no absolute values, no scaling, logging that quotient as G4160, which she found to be 0.82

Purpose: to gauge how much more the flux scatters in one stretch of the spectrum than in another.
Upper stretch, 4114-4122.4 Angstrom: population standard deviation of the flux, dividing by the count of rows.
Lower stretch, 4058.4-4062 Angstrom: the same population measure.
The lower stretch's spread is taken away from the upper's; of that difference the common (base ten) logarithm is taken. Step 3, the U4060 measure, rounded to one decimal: -0.5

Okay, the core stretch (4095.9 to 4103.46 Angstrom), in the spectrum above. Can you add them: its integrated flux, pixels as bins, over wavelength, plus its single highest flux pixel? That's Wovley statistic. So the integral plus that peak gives 41.0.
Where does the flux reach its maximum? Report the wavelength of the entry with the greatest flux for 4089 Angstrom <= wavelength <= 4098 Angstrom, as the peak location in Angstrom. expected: 4095.43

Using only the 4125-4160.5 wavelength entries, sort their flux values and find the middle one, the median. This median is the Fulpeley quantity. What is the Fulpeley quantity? 5.01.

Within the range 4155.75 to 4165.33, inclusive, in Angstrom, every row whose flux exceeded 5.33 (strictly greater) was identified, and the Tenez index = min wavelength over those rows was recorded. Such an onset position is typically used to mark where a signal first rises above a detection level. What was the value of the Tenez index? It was 4156.23 Angstrom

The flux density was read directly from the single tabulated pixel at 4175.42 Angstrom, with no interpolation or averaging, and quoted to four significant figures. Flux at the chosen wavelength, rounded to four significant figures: 3.166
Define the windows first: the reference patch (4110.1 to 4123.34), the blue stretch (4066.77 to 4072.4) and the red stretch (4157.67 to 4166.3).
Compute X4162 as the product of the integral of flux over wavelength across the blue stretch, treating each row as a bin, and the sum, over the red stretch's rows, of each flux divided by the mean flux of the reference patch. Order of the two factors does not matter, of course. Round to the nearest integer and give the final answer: 262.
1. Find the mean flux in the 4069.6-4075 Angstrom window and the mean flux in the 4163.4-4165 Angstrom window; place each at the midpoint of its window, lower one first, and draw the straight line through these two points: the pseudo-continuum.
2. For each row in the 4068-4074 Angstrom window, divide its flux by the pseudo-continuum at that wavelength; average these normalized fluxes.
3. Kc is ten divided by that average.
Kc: 10.6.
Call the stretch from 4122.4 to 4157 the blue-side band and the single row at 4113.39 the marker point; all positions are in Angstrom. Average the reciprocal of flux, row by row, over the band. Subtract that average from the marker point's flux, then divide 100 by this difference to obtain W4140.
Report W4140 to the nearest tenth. 17.1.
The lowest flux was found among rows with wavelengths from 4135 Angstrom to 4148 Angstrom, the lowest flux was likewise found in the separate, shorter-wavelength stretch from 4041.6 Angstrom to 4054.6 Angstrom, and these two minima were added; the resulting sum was 8.0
